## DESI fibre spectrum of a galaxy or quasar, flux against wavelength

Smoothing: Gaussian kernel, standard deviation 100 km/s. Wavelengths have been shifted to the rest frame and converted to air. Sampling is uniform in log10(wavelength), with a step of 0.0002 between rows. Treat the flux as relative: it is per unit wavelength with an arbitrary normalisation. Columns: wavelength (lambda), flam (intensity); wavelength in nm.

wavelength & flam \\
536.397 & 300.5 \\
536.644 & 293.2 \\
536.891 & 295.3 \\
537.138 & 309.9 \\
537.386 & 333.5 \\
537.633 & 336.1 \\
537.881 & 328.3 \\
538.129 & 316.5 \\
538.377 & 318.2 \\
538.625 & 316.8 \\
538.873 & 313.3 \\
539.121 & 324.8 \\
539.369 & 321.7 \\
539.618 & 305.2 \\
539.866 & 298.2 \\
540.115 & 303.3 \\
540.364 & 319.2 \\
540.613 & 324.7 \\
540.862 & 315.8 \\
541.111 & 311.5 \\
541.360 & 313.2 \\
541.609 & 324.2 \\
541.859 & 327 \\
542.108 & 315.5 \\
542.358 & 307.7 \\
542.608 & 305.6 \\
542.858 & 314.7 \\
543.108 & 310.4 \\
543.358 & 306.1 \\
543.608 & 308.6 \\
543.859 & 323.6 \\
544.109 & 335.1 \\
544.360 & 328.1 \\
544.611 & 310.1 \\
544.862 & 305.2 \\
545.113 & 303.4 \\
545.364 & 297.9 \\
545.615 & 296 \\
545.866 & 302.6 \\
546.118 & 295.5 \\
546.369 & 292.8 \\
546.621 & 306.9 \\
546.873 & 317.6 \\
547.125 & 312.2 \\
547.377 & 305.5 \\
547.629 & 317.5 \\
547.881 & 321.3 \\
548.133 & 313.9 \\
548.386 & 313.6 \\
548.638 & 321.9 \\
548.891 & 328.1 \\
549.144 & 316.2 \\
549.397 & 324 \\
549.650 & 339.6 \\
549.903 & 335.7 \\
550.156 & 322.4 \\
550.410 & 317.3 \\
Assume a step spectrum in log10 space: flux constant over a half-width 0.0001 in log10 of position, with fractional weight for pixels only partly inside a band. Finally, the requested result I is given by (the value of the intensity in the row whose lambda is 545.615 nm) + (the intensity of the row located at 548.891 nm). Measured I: 624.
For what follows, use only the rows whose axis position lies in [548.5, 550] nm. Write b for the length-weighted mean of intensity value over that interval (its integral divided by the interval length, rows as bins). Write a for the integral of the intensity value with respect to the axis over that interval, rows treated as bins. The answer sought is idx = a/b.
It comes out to 1.5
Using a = 491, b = 327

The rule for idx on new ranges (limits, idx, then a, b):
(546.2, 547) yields 0.8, 244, 305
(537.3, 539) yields 1.7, 549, 323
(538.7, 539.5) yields 0.8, 256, 320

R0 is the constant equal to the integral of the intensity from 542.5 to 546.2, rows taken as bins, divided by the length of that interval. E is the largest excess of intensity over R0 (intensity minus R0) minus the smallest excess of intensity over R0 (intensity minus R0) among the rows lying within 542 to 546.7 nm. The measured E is 42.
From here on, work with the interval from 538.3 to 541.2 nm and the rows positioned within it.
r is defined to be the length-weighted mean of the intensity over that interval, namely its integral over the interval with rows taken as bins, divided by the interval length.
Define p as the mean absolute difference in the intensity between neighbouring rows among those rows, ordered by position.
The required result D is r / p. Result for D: 42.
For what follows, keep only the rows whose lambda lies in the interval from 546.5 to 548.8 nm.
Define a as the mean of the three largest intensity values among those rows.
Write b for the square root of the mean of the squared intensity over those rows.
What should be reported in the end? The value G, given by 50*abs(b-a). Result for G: 287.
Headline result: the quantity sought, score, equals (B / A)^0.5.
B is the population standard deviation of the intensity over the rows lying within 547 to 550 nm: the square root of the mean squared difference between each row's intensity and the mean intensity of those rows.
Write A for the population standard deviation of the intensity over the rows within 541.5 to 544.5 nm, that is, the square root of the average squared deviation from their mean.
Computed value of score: 0.99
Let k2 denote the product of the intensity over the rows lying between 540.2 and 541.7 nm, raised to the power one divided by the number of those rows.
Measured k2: 318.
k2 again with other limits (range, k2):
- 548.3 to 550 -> 325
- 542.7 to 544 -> 313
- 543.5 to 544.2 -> 322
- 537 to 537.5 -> 321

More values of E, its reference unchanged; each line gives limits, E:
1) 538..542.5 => 29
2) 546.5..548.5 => 16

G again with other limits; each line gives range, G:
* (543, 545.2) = 712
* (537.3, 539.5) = 465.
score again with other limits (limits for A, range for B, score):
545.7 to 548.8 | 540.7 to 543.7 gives 0.84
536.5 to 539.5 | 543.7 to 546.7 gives 1.02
